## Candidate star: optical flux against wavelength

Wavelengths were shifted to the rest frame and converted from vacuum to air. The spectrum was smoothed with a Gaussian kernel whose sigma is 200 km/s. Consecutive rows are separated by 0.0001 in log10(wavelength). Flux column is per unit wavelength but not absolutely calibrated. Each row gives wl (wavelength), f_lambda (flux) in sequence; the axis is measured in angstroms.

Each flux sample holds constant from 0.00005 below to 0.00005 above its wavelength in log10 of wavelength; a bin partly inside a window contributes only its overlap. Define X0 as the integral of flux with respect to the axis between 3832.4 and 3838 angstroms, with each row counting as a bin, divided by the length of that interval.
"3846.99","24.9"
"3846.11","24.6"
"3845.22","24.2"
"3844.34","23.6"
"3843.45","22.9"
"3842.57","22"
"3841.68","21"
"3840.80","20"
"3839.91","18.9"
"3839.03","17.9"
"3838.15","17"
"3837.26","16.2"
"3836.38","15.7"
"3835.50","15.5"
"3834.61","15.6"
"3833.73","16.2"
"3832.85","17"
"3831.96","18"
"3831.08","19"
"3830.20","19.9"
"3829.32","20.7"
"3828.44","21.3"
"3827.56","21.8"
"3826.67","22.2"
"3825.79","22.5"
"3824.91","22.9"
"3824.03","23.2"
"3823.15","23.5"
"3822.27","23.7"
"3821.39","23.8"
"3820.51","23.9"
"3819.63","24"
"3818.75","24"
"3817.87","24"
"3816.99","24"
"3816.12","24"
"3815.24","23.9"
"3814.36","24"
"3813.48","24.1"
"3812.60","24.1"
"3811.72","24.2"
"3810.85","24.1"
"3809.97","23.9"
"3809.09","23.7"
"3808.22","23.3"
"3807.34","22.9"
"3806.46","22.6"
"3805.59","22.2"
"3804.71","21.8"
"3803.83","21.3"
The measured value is 16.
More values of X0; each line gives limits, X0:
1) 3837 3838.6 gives 17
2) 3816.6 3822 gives 24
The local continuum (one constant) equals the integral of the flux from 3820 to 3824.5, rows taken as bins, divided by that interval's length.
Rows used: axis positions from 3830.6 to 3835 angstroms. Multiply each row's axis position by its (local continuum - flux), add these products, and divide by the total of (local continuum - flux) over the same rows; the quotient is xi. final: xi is 3833.1 angstroms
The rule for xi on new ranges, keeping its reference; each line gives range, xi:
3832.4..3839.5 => 3835.8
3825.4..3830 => 3828.0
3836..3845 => 3838.7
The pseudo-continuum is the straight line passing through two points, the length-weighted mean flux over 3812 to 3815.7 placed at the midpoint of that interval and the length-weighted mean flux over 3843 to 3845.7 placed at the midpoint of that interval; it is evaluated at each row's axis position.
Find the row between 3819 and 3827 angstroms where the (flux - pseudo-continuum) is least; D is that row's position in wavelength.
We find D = 3826.67 angstroms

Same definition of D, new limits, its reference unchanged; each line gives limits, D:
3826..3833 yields 3832.85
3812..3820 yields 3815.24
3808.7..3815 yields 3809.09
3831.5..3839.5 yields 3835.50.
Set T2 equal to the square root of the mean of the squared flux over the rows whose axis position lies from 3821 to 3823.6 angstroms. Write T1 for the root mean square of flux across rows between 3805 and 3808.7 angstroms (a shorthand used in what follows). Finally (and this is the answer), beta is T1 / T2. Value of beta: 0.96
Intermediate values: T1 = 22.8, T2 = 24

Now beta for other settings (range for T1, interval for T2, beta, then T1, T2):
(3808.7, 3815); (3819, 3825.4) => 1.02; 24.0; 24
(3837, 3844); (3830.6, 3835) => 1.14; 19.6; 17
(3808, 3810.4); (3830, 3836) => 1.36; 23.6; 17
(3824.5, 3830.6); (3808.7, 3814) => 0.90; 21.6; 24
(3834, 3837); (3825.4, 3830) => 0.72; 15.6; 22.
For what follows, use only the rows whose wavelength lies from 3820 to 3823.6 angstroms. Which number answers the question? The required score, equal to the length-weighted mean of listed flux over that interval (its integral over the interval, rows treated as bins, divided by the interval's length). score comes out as 23.7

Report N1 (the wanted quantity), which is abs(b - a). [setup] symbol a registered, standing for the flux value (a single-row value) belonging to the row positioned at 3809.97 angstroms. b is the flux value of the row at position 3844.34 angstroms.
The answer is 0.3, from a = 23.9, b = 23.6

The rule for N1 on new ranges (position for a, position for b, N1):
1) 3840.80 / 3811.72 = 4.2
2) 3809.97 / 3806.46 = 1.3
